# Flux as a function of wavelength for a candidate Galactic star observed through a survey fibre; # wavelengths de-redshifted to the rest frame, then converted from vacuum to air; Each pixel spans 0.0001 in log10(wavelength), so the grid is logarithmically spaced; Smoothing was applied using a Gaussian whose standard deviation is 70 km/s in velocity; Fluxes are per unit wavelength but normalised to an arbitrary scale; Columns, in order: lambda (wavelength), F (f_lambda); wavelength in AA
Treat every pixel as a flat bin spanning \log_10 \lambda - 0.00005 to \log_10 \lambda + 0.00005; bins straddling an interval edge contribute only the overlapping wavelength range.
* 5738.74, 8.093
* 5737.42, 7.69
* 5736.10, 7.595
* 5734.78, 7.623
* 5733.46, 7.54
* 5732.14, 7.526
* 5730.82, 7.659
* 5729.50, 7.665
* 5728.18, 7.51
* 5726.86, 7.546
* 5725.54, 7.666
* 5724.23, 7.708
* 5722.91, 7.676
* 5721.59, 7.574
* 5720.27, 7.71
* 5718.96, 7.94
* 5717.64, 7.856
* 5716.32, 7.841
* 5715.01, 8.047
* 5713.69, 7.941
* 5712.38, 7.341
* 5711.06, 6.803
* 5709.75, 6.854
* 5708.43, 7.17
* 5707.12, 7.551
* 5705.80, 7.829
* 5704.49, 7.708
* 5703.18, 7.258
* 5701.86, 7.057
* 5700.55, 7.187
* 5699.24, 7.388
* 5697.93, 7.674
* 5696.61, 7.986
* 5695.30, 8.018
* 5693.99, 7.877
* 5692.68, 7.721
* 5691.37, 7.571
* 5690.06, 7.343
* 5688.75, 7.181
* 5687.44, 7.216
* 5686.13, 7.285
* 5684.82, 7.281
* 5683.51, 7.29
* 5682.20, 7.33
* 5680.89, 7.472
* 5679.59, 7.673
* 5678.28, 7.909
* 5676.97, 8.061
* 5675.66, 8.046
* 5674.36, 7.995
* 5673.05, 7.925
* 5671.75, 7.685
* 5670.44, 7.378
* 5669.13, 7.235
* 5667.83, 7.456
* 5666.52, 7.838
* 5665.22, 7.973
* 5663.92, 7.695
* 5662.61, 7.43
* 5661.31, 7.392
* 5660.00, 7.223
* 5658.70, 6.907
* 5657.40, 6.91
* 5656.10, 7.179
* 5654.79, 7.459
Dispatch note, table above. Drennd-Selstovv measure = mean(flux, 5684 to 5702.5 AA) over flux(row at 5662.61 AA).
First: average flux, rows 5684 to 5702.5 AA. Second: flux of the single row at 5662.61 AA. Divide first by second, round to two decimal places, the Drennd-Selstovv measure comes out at 1.01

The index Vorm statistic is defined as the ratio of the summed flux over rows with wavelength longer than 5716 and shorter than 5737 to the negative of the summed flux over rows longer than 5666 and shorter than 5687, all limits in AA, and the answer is -1.006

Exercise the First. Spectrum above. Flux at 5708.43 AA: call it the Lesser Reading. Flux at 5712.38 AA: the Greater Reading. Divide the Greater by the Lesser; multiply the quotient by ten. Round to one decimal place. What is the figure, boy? 10.2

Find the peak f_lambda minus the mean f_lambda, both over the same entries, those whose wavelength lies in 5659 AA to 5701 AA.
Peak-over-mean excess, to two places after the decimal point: 0.48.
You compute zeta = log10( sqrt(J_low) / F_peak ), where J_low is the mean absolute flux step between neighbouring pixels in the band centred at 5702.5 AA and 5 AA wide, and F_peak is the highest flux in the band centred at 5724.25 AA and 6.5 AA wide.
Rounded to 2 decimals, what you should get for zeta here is -1.18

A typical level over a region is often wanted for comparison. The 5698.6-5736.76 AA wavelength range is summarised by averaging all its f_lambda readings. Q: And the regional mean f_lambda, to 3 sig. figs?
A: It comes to 7.54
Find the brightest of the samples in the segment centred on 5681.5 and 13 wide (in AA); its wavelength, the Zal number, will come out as 5676.97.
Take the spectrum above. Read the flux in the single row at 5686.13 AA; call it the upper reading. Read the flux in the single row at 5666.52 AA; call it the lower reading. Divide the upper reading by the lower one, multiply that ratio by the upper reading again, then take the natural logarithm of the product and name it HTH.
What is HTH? 1.91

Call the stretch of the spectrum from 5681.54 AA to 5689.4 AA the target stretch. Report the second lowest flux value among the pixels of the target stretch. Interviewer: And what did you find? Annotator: 7.216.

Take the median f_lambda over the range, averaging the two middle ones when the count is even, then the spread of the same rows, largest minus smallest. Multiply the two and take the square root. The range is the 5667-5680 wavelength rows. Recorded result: 2.5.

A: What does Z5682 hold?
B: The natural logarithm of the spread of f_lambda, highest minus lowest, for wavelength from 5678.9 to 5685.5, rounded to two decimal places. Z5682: -0.94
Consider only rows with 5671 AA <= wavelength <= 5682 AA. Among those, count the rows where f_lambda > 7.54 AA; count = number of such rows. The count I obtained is 7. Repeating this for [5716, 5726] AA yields 8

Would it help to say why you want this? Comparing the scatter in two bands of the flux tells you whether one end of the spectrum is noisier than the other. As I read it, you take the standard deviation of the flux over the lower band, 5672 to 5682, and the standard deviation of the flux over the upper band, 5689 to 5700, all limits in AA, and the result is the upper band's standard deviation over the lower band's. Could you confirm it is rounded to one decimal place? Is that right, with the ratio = 1.2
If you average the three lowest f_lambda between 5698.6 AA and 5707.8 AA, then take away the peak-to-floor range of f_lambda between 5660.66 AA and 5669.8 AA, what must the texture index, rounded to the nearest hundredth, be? 6.43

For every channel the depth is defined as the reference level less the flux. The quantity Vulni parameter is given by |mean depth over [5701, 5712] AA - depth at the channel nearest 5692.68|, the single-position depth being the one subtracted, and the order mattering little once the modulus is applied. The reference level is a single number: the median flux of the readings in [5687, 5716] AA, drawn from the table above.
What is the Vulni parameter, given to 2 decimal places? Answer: 0.44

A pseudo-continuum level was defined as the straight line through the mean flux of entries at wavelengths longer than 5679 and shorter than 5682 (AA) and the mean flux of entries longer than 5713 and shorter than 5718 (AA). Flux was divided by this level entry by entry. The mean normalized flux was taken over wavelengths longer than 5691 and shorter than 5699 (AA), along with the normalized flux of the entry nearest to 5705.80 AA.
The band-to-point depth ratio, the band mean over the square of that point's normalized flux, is 1.01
